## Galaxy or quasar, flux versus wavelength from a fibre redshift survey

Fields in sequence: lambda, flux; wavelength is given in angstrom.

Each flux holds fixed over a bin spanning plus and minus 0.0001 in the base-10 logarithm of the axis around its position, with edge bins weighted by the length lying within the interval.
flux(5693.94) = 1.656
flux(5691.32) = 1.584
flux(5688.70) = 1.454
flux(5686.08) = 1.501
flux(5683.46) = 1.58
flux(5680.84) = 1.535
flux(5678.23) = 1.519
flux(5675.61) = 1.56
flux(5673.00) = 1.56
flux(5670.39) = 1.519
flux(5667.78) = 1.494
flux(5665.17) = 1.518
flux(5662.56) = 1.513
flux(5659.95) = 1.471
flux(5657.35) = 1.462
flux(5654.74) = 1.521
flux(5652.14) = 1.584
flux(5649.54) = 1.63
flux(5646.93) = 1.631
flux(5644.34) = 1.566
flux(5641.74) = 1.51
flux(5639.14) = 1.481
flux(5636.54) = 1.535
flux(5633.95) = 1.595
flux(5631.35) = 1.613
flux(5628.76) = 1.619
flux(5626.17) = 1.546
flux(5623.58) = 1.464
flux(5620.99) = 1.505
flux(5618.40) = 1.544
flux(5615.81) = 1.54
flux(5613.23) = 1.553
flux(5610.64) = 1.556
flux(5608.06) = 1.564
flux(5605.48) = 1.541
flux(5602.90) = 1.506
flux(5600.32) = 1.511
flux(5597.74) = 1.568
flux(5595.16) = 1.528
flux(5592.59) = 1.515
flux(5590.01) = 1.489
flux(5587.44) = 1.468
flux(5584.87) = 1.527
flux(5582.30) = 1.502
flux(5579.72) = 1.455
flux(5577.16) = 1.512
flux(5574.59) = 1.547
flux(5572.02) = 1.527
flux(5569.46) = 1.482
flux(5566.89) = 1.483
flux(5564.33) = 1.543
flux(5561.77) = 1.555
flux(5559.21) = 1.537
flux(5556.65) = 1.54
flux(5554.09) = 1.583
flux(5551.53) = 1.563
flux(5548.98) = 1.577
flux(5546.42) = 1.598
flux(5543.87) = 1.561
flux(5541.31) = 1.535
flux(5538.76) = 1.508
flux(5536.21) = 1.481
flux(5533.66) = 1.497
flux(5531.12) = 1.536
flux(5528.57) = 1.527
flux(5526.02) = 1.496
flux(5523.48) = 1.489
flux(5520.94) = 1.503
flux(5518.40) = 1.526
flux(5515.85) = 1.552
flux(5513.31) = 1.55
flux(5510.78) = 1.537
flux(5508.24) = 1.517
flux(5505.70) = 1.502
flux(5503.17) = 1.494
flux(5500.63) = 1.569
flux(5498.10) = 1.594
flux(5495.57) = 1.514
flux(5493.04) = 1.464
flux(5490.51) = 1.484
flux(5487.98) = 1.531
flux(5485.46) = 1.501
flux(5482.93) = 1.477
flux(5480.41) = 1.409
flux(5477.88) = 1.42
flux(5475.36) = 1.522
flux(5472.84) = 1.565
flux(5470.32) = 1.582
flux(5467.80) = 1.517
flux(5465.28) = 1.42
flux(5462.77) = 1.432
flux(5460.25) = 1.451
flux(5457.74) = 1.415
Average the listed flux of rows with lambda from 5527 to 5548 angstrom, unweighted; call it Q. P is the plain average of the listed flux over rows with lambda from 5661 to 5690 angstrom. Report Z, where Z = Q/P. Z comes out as 1.00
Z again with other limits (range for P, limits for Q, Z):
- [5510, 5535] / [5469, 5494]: 0.98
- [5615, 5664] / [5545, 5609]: 0.99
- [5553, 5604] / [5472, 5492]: 0.98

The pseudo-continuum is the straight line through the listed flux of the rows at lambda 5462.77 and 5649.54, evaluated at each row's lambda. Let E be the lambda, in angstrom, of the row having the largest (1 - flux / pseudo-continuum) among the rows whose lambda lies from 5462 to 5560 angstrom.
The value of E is 5480.41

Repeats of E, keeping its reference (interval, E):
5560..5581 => 5579.72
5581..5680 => 5657.35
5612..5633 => 5623.58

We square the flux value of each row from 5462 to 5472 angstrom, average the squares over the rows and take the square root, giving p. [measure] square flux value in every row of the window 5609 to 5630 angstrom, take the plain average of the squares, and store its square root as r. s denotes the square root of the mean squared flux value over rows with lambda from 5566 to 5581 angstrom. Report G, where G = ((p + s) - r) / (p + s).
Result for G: 0.485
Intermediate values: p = 1.489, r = 1.54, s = 1.50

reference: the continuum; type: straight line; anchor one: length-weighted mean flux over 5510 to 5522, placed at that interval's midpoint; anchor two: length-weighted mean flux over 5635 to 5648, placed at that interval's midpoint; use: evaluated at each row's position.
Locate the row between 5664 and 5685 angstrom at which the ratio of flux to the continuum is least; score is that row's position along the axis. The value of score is 5667.78 angstrom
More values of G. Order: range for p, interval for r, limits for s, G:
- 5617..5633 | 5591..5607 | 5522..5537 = 0.500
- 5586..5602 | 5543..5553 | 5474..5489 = 0.473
